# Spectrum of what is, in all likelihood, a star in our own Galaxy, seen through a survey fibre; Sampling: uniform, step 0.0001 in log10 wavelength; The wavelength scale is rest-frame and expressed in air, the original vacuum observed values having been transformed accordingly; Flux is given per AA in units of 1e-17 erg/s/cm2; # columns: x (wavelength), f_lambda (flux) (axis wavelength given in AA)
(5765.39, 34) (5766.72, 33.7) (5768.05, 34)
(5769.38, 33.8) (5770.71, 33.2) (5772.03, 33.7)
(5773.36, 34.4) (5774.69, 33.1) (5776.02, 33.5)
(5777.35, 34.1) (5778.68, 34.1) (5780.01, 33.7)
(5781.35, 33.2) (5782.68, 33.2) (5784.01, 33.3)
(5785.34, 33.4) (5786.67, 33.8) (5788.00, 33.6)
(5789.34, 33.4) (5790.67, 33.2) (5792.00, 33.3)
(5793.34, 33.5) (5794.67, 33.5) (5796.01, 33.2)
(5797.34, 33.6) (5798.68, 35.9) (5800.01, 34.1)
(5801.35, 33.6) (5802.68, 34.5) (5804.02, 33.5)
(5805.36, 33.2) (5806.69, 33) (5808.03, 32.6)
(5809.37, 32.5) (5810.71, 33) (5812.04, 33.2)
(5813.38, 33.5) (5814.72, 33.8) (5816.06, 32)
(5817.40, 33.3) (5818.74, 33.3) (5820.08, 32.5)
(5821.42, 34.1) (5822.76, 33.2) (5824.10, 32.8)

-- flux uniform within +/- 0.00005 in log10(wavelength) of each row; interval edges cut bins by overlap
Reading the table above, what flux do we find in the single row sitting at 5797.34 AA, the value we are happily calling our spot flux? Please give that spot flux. 33.6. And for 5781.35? 33.2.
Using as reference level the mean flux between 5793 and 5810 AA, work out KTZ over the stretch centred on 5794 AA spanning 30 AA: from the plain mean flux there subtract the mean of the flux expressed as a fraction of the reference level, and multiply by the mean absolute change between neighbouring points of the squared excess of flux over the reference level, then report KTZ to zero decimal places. 22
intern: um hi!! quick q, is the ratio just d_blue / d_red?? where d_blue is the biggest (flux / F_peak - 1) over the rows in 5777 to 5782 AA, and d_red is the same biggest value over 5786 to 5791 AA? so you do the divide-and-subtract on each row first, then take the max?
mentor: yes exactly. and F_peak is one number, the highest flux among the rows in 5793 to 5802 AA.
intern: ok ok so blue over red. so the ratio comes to 0.857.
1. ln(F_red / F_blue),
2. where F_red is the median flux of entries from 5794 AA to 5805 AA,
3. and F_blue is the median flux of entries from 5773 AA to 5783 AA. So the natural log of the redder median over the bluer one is 0.000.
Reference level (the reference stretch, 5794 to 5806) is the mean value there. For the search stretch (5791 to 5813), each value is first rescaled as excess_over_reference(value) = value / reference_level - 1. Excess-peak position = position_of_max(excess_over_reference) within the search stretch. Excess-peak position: 5798.68 AA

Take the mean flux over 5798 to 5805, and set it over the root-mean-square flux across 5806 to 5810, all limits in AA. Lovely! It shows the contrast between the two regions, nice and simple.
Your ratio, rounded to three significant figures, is 1.05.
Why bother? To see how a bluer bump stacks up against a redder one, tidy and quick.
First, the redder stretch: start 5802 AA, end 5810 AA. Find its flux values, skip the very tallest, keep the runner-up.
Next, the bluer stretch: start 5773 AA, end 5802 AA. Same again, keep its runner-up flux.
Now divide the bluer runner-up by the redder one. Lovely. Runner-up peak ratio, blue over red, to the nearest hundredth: 1.03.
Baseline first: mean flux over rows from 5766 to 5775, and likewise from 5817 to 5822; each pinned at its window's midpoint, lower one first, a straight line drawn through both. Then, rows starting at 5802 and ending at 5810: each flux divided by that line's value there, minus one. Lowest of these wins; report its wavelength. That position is 5809.37 AA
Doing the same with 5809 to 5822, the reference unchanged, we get 5816.06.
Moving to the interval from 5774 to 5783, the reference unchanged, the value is 5774.69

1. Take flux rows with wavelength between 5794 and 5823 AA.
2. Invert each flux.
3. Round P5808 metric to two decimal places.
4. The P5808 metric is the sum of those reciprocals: 0.66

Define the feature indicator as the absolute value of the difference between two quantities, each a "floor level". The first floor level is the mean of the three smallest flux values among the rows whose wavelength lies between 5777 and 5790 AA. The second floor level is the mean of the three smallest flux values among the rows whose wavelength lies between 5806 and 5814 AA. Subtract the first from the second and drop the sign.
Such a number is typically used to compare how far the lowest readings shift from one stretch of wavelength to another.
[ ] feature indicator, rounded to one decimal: 0.5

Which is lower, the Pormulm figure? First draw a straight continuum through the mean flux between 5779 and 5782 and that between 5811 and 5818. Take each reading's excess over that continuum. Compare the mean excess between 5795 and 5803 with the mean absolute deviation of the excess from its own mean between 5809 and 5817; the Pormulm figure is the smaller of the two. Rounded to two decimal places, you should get 0.51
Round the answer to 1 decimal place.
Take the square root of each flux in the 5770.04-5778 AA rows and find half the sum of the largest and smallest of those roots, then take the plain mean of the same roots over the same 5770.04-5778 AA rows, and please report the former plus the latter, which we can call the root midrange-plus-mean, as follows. 11.6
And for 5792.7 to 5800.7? 11.7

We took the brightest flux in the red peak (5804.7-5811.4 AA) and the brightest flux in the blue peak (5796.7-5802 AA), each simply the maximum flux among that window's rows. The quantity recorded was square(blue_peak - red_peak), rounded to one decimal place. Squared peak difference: 7.3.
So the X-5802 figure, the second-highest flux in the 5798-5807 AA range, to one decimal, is 34.5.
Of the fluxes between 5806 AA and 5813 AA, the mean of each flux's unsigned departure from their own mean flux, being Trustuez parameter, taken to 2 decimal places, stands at 0.25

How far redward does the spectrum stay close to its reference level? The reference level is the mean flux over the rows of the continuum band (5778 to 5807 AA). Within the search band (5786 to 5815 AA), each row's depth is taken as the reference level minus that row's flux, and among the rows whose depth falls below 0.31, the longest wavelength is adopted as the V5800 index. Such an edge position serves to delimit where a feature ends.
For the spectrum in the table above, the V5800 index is 5814.72 AA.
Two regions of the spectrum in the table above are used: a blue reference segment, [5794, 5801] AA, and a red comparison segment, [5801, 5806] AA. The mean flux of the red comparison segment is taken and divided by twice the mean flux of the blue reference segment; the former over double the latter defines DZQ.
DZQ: 0.495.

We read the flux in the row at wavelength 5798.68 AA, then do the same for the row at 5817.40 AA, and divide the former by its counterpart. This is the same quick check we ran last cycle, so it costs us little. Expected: 1.08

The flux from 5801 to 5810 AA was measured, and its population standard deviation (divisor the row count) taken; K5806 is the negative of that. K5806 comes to -0.6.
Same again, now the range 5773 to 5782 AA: -0.5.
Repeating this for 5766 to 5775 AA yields -0.4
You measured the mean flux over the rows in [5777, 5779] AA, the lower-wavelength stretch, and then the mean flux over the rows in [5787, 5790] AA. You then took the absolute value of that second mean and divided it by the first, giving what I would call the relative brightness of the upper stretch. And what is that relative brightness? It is 0.982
